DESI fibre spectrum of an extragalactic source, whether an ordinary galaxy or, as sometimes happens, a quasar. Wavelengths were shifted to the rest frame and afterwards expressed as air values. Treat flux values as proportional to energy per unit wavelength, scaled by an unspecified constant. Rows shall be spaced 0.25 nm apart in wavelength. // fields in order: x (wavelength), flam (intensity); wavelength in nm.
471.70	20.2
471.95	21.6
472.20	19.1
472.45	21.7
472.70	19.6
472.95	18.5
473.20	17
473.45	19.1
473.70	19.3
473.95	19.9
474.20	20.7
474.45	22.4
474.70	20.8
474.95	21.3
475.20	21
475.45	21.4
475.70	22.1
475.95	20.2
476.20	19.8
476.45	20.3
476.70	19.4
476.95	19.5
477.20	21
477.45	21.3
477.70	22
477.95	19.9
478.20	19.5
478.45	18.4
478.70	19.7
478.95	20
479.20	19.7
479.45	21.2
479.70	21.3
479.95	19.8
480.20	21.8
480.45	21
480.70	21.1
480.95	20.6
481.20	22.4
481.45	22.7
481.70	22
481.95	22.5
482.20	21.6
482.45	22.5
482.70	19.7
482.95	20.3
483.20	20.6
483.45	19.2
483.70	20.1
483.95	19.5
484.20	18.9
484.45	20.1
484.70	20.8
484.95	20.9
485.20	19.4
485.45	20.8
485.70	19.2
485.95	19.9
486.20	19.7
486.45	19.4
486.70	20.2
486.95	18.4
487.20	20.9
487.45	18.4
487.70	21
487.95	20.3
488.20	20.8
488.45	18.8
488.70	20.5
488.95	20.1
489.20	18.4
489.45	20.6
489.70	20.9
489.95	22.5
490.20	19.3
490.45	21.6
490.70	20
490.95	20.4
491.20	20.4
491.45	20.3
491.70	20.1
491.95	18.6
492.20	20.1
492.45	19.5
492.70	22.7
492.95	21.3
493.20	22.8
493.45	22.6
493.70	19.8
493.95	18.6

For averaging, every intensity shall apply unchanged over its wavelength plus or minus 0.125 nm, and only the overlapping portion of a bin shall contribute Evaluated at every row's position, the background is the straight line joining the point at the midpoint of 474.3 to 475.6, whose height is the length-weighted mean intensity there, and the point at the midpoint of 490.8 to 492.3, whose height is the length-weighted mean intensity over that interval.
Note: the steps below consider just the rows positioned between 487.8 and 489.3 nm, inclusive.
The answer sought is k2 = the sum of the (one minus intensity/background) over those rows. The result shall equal 0.12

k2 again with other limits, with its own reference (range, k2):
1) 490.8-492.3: 0.00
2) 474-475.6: 0.03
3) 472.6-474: 0.73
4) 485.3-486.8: 0.17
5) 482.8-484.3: 0.26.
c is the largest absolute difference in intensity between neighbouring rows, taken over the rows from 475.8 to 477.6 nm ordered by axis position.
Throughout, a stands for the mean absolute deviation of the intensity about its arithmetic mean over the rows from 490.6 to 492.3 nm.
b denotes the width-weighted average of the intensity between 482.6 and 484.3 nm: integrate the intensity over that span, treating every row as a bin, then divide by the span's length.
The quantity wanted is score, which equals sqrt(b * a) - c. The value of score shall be 1.3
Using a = 0.4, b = 19.8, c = 1.5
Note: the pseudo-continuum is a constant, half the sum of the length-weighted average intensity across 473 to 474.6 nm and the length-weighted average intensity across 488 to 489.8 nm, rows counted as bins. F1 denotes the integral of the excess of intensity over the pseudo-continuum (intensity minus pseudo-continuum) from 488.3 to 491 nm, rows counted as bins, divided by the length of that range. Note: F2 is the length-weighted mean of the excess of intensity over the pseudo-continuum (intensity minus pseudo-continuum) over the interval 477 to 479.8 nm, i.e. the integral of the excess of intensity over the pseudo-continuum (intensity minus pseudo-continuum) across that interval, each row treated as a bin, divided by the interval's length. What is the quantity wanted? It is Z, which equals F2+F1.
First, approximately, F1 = 0.4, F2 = 0.48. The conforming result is 0.9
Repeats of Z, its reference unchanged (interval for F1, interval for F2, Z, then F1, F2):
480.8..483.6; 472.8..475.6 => 1.7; 1.4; 0.29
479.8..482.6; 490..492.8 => 2.2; 1.8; 0.46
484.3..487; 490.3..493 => 0.6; 0.1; 0.57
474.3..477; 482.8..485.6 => 1.1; 0.9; 0.19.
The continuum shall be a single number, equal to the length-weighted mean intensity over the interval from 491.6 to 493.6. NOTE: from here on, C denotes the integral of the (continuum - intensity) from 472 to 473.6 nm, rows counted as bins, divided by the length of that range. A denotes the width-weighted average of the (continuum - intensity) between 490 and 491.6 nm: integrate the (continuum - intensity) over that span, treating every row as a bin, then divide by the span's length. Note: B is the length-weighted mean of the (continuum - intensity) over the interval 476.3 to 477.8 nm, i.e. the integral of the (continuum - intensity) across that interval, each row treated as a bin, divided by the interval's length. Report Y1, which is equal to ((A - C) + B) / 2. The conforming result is -0.4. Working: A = 0.53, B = 0.4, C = 1.68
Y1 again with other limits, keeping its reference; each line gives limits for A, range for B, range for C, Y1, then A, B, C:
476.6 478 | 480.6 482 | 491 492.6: -0.8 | 0.39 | -0.9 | 1.05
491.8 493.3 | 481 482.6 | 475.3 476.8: -0.7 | 0.17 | -1.2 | 0.40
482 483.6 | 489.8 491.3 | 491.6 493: -0.1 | 0.23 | 0.3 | 0.62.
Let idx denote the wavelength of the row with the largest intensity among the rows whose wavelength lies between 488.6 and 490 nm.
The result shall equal 489.95 nm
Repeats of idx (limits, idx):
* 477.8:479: 478.95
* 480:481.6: 481.45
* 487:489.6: 487.70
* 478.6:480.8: 480.20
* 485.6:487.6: 487.20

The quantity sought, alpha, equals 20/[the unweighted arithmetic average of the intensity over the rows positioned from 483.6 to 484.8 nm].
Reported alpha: 1.01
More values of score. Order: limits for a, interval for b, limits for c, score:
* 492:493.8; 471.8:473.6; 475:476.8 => 3.0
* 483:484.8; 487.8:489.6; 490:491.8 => 1.1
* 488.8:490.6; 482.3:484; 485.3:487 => 2.8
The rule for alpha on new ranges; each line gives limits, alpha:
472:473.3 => 1.04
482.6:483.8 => 1.00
